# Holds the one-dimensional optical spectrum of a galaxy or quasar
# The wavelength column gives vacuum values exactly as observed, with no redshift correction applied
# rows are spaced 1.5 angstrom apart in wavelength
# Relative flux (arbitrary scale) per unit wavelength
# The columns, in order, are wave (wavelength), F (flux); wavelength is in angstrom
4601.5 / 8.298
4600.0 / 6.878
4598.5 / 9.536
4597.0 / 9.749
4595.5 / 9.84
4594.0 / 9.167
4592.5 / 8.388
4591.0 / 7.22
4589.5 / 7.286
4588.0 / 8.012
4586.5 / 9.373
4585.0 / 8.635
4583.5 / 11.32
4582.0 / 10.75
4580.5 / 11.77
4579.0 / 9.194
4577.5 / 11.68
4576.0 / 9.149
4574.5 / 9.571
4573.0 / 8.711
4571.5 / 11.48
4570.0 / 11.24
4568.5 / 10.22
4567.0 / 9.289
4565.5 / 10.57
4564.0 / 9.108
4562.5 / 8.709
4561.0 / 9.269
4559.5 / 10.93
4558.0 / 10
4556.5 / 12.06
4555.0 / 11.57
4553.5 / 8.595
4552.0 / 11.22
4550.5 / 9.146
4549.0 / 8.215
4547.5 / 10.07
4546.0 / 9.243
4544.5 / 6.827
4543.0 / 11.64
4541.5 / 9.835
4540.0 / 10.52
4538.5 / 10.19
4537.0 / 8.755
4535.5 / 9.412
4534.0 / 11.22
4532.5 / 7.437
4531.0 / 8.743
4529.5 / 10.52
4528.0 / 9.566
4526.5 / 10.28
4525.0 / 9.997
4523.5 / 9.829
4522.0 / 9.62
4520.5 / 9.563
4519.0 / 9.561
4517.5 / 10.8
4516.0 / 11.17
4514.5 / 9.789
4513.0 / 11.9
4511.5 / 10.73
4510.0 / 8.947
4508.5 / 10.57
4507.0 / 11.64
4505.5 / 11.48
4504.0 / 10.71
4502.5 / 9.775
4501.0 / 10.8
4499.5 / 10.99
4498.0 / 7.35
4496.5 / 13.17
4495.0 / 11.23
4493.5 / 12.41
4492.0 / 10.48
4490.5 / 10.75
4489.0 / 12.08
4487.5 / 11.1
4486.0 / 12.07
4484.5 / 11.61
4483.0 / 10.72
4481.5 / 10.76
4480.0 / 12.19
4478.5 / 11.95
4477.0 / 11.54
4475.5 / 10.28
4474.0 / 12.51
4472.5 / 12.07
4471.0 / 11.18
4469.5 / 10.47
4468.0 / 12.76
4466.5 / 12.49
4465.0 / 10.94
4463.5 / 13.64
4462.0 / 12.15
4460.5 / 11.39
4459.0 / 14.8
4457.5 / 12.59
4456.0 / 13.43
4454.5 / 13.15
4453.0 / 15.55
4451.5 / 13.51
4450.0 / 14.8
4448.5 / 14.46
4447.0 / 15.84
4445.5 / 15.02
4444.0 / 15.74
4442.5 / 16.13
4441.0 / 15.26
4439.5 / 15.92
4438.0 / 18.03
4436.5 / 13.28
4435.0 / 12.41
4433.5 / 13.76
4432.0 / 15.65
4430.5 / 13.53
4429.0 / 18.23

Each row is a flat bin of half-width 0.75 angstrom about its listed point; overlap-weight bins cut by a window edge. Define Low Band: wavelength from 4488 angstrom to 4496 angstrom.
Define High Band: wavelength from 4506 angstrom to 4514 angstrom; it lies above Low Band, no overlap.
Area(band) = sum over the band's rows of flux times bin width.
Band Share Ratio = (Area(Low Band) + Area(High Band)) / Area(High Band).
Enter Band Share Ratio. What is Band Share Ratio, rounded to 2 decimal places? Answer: 2.06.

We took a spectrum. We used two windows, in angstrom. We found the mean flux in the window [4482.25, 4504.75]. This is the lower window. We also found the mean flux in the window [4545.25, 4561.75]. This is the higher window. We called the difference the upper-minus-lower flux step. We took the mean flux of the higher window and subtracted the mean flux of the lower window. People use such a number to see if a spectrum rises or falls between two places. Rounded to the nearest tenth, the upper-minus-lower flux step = -1.0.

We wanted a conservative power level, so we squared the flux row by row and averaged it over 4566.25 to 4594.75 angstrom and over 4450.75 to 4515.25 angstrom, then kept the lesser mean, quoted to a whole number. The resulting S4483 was 94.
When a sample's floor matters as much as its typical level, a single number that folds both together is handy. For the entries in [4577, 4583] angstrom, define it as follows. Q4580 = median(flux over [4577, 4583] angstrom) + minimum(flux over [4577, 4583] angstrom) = 20.4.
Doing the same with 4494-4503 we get 18.2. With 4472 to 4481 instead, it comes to 22.3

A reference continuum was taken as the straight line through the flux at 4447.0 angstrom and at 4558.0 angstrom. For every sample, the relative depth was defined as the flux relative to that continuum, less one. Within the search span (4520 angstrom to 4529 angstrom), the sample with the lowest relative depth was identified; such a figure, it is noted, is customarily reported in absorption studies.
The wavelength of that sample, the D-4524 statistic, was 4520.5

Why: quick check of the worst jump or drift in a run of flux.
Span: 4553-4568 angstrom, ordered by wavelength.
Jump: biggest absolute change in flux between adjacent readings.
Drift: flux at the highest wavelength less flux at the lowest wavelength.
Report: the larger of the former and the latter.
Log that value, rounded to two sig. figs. 3.0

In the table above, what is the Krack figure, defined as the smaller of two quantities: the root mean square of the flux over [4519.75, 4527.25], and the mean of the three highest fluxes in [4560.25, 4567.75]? 9.7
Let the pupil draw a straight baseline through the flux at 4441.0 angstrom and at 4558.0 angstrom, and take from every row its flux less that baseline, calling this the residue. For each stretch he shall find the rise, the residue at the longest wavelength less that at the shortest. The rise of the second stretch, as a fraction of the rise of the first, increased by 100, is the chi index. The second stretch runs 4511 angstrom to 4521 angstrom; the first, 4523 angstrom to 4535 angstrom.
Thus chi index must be 100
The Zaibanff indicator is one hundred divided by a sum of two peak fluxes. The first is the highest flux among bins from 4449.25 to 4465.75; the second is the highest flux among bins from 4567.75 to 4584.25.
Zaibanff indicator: 3.7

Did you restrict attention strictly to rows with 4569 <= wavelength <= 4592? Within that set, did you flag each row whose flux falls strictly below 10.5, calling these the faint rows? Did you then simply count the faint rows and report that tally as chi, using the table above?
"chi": 9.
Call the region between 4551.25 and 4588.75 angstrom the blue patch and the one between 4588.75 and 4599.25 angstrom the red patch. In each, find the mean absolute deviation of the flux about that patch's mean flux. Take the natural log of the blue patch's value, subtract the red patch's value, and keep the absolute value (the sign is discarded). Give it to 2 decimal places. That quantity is 0.86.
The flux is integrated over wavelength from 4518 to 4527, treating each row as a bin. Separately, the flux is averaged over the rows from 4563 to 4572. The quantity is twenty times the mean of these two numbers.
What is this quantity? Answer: 986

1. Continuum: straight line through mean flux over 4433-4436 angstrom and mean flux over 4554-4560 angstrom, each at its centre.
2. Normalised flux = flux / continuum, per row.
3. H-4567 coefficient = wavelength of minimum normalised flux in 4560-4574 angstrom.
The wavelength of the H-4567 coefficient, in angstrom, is 4562.5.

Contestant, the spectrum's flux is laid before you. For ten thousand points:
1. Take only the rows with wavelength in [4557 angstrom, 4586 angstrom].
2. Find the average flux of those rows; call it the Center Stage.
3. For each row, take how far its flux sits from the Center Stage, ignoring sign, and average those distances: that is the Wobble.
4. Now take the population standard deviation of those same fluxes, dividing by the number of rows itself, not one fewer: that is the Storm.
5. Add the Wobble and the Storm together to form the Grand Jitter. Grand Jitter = 2.04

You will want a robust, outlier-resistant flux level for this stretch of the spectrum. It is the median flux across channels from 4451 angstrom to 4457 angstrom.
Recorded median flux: 13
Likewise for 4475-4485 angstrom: 12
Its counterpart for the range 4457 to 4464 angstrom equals 13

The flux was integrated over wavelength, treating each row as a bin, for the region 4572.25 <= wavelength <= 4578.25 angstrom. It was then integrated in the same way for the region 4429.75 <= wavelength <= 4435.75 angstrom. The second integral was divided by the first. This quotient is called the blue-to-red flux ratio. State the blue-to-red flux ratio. 1.42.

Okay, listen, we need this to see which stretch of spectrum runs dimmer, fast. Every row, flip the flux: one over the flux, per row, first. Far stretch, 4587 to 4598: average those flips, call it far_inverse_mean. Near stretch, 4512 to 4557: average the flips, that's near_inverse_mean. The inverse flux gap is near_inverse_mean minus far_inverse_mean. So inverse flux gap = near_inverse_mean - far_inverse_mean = -0.016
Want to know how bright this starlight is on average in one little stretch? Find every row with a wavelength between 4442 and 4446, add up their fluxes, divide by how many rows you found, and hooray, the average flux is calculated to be 15.6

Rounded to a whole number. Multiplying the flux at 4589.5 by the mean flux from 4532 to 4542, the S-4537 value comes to 70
